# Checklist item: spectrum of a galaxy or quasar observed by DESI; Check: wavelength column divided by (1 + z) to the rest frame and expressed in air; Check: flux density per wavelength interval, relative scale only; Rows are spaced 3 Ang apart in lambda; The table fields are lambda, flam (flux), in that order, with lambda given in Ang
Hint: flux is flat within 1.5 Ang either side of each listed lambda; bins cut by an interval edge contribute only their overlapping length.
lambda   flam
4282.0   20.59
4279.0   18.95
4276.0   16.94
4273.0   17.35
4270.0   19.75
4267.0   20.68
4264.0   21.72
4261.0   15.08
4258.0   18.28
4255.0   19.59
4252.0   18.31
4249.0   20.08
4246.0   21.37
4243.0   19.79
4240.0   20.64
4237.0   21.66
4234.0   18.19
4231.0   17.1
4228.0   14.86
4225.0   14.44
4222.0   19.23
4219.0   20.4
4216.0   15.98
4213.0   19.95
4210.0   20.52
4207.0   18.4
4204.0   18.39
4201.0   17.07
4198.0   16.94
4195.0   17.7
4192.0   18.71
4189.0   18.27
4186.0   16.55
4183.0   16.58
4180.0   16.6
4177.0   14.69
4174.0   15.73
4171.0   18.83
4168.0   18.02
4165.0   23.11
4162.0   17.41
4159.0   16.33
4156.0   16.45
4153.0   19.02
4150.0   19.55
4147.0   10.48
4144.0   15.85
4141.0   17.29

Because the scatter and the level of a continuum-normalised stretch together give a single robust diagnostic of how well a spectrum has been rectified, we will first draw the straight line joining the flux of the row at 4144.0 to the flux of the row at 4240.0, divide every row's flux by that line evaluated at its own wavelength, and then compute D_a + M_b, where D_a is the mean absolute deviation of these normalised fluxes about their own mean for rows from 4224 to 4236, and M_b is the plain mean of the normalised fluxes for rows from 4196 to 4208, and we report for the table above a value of 1.01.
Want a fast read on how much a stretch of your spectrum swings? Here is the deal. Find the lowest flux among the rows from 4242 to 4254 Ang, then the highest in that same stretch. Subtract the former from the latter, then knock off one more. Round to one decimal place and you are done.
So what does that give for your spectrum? 2.1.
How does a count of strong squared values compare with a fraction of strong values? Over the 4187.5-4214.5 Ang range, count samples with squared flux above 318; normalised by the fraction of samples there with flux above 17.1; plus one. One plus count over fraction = 8.7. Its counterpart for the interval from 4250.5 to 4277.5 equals 8.7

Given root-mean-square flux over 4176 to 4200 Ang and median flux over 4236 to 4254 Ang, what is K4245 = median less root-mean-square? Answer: 3.3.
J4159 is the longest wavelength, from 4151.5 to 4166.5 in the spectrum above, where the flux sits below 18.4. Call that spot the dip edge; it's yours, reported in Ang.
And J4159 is 4162.0 Ang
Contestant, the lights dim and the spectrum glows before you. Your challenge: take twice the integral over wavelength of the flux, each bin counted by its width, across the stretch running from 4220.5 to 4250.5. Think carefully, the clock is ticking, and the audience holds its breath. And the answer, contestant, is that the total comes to 1124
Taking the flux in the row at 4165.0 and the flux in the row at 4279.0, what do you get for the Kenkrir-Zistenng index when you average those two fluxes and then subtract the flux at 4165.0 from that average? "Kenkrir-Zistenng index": -2.1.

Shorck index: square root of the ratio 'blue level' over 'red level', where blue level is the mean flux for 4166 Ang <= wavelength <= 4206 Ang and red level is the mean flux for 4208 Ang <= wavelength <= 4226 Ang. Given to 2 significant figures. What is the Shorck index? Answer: 0.97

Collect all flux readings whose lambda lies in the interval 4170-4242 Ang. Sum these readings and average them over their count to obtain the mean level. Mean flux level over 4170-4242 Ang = 17.8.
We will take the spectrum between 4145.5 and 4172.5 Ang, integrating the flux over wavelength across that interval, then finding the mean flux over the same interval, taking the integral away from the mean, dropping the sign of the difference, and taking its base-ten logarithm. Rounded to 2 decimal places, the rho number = 2.66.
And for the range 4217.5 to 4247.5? 2.74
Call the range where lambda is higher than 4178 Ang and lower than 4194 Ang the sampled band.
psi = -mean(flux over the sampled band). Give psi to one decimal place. -17.3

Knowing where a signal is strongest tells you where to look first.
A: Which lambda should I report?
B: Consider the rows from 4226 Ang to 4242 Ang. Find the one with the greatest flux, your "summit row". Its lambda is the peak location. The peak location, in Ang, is 4237.0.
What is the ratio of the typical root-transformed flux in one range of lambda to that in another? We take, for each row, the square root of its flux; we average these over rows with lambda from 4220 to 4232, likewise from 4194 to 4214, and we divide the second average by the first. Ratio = 1.06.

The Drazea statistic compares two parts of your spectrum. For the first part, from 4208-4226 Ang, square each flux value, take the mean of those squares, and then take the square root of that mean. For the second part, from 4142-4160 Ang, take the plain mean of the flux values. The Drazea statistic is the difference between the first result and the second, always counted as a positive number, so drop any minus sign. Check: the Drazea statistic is 2.3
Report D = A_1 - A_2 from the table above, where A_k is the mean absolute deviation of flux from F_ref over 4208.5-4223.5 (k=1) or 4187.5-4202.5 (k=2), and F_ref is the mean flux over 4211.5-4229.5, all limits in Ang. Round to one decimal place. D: 1.7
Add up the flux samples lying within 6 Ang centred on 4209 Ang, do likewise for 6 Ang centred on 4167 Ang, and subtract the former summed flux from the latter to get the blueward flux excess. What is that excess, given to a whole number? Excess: 2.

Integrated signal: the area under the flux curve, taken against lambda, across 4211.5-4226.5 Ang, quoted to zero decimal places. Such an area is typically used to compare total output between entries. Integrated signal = 270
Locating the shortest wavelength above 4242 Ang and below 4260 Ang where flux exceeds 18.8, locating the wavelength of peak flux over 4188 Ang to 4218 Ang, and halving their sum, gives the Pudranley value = 4226.5 Ang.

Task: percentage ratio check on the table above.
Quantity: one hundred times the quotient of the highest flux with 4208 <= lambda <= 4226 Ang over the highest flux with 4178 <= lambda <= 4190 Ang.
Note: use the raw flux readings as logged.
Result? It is 112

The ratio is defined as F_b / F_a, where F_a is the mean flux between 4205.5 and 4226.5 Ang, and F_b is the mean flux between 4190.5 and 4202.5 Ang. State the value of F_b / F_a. 0.96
